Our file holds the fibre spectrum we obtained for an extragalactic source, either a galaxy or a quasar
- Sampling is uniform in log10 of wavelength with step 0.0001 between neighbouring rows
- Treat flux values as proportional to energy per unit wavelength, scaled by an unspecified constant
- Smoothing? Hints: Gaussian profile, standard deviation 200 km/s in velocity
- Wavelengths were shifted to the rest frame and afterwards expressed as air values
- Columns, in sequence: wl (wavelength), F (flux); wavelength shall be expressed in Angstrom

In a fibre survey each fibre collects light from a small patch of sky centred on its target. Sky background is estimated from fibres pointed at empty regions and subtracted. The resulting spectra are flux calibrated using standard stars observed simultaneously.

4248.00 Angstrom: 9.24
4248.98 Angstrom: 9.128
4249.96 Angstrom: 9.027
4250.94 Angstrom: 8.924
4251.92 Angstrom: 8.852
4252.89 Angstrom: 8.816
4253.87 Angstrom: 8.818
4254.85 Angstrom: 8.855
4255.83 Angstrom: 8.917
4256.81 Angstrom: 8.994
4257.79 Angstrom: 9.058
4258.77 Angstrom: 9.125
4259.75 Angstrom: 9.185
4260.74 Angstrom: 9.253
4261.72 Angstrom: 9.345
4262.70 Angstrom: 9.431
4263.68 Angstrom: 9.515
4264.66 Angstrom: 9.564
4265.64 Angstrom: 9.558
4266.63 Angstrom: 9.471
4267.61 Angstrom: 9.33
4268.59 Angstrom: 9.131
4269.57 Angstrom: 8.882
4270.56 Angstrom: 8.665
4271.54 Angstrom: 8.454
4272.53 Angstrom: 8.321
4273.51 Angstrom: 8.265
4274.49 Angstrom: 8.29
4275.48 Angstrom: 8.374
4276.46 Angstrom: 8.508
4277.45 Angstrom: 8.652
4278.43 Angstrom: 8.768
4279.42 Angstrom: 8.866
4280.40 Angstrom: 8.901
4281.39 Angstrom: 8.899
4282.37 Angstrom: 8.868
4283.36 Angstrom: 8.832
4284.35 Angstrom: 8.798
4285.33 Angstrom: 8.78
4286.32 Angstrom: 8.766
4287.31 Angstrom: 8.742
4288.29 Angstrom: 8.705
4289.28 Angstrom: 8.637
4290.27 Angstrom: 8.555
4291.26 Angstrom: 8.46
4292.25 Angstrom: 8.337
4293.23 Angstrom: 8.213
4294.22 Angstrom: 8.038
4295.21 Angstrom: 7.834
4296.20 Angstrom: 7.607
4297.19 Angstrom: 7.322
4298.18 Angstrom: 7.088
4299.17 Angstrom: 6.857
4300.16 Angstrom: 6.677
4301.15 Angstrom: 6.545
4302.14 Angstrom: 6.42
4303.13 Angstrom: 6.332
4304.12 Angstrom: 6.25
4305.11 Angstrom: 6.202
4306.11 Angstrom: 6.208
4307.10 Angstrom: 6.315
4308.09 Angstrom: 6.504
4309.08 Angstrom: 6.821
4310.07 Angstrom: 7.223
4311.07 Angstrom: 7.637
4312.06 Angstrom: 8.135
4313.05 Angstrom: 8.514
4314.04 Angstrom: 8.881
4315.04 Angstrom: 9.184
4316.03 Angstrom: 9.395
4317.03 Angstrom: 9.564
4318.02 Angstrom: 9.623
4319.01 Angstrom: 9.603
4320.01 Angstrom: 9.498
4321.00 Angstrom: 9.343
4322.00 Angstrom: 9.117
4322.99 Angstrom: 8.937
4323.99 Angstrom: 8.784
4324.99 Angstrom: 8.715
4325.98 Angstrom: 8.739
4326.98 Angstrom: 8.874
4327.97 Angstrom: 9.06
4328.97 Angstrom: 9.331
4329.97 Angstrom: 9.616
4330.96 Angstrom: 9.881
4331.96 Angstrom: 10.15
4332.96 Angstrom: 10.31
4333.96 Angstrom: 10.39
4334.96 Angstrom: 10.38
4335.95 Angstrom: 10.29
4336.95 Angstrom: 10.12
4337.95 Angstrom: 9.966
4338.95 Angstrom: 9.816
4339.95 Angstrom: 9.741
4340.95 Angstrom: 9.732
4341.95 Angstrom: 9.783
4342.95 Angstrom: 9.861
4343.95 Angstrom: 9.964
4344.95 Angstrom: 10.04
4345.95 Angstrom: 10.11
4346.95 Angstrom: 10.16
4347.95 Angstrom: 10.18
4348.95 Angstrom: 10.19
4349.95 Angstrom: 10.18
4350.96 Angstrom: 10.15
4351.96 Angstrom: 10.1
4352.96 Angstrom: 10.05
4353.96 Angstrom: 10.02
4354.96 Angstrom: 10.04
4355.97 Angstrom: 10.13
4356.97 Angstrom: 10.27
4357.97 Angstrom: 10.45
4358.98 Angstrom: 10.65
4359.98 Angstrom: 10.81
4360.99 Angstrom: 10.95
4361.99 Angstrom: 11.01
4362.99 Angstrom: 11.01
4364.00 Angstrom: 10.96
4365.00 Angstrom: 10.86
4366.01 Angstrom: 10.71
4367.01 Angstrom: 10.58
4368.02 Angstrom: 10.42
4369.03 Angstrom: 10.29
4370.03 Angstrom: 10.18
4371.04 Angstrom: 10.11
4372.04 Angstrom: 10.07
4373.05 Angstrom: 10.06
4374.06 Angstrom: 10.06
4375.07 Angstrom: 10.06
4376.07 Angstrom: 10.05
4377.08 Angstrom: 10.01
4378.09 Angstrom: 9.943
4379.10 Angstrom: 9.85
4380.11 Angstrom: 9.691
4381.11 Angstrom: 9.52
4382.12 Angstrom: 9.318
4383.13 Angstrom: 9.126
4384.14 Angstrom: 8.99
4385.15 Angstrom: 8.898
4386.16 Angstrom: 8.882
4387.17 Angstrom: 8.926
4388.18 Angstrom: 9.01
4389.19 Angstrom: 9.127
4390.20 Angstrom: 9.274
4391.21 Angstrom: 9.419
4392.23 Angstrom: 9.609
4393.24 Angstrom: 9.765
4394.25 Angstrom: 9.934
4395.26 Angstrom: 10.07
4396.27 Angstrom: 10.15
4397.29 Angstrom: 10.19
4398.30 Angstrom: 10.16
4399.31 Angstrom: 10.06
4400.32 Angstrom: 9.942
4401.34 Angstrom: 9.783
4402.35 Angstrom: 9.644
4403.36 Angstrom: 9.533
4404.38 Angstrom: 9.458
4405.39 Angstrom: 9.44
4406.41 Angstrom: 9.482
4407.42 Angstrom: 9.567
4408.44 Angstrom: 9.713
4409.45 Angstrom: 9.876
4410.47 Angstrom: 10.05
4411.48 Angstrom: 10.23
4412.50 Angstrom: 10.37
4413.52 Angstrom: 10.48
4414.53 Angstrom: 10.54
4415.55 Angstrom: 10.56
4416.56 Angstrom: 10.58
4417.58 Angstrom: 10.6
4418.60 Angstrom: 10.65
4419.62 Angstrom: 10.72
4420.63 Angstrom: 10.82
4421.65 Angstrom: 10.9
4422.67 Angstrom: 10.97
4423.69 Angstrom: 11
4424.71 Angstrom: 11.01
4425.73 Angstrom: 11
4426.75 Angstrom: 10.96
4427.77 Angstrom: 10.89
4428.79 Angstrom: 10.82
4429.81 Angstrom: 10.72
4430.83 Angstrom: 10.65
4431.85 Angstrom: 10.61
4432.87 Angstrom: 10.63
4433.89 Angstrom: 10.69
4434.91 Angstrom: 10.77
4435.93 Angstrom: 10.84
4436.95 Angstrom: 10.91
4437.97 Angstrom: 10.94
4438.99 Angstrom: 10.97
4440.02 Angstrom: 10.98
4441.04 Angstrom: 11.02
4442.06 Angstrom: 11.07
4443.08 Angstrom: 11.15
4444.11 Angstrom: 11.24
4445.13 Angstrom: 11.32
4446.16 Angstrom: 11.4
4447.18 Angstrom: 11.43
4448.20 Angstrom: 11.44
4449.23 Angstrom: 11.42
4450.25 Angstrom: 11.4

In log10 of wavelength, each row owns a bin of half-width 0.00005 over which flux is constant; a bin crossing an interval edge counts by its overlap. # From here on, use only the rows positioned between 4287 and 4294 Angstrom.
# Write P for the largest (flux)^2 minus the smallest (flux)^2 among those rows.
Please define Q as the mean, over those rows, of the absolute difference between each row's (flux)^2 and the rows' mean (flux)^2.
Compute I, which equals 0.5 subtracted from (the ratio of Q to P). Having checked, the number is -0.200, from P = 9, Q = 2.7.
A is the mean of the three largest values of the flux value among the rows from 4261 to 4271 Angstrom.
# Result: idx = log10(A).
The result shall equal 0.98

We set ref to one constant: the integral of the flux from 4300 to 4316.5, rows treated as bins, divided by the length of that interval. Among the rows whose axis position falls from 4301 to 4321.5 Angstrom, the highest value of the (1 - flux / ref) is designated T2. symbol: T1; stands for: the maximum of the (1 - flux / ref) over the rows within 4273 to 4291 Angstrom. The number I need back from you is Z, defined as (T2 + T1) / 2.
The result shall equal 0.0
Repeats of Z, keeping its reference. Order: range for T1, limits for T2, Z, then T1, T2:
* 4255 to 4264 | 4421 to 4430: -0.4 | -0.23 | -0.48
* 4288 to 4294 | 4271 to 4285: -0.1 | -0.13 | -0.14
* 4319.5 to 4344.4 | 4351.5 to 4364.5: -0.3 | -0.20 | -0.38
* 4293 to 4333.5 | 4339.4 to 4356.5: -0.1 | 0.15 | -0.34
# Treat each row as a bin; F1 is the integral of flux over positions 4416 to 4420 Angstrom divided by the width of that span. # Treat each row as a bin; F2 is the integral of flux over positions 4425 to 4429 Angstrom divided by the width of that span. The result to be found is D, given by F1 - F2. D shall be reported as -0.29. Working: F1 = 10.6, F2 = 10.9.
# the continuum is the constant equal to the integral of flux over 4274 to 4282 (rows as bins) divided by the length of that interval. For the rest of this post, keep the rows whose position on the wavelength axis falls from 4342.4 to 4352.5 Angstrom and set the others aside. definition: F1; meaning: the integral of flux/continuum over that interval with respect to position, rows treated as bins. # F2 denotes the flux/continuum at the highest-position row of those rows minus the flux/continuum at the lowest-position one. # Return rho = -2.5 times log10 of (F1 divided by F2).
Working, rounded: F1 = 11.8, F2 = 0.028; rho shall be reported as -6.6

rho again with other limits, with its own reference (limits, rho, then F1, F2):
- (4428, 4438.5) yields -7.4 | 13.1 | 0.014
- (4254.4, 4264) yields -5.3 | 10.1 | 0.076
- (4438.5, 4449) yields -6.0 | 13.6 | 0.054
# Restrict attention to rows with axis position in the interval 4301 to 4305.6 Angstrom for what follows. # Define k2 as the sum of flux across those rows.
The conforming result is 31.7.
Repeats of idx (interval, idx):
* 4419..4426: 1.04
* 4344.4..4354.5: 1.01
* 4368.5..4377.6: 1.01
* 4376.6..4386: 1.00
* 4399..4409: 1.00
